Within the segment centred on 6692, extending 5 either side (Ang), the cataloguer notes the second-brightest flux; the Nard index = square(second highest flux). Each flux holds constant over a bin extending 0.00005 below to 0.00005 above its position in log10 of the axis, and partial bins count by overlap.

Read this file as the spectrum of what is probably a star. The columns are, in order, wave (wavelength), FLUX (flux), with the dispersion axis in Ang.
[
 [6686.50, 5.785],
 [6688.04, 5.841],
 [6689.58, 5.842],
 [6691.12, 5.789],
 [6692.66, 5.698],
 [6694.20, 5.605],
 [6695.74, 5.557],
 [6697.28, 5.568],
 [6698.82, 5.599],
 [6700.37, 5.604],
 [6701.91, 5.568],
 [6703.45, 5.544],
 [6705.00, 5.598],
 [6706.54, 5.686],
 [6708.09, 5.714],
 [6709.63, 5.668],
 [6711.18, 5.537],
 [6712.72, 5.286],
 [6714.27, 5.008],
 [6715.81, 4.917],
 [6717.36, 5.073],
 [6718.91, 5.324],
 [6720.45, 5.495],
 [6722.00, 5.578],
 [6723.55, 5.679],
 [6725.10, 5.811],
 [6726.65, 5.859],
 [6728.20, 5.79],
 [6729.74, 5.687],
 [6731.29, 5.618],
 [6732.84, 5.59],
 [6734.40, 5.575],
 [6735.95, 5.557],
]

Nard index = 34.1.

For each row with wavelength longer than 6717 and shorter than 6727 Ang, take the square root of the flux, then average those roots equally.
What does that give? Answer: 2.35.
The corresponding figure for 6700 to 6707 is 2.37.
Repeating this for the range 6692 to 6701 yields 2.37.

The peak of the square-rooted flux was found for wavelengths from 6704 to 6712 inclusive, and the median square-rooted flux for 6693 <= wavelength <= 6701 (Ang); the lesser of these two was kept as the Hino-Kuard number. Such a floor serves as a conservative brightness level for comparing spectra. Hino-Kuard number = 2.37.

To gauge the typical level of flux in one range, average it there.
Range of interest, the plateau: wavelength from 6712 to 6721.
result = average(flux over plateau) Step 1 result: 5.18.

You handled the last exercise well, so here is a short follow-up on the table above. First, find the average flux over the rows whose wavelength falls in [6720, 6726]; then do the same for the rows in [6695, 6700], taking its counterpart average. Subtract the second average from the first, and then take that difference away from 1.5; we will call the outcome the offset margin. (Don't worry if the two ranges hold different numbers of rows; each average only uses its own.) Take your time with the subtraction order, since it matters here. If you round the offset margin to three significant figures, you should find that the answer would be 1.43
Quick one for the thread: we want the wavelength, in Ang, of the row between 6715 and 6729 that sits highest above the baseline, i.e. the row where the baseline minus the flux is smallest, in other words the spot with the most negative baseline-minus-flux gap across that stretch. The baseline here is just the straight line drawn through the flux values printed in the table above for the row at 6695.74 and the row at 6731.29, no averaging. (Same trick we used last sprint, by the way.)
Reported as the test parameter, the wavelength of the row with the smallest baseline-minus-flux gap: 6726.65 Ang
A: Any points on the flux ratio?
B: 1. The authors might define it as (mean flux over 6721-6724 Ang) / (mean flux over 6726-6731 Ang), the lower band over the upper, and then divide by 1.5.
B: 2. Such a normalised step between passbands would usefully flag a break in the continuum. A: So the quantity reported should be 0.65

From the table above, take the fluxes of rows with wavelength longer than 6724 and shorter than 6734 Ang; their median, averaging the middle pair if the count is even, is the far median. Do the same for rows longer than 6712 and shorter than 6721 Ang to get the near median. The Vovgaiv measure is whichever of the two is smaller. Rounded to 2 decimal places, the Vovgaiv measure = 5.18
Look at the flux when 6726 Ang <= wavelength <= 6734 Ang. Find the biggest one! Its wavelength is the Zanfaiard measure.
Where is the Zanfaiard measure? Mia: 6726.65 Ang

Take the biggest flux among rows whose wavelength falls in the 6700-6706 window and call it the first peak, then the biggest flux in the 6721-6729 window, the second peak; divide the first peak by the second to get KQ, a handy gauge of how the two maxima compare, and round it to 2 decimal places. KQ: 0.96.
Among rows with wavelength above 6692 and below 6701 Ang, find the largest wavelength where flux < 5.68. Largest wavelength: 6700.37 Ang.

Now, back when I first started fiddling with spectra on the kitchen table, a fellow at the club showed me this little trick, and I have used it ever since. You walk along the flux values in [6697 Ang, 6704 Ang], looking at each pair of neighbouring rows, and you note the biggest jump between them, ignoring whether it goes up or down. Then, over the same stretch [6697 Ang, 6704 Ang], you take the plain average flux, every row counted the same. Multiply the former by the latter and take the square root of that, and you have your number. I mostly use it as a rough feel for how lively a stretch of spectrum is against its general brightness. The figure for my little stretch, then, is 0.45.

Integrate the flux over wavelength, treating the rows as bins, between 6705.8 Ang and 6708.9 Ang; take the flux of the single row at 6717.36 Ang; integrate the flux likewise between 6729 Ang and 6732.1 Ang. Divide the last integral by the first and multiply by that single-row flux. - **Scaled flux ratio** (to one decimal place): 5.0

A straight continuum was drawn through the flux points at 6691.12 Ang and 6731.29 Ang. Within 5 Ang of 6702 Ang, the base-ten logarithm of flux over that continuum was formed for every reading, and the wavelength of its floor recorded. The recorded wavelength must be 6697.28 Ang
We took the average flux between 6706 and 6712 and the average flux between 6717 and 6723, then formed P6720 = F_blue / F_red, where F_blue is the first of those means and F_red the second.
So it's 1.05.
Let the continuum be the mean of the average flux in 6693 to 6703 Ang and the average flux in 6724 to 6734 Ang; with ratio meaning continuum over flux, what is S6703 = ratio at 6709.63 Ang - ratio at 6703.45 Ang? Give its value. -0.022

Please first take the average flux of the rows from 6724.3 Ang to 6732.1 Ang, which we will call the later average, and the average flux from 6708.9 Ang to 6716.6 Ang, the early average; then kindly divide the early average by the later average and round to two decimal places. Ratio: 0.92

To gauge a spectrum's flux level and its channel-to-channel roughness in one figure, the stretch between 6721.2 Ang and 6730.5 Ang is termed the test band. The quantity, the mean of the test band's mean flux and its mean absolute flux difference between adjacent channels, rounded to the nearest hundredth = 2.91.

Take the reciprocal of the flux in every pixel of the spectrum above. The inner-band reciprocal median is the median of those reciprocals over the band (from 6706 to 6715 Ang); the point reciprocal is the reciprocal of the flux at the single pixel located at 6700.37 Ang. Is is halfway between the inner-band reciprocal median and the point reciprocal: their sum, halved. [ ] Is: 0.178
